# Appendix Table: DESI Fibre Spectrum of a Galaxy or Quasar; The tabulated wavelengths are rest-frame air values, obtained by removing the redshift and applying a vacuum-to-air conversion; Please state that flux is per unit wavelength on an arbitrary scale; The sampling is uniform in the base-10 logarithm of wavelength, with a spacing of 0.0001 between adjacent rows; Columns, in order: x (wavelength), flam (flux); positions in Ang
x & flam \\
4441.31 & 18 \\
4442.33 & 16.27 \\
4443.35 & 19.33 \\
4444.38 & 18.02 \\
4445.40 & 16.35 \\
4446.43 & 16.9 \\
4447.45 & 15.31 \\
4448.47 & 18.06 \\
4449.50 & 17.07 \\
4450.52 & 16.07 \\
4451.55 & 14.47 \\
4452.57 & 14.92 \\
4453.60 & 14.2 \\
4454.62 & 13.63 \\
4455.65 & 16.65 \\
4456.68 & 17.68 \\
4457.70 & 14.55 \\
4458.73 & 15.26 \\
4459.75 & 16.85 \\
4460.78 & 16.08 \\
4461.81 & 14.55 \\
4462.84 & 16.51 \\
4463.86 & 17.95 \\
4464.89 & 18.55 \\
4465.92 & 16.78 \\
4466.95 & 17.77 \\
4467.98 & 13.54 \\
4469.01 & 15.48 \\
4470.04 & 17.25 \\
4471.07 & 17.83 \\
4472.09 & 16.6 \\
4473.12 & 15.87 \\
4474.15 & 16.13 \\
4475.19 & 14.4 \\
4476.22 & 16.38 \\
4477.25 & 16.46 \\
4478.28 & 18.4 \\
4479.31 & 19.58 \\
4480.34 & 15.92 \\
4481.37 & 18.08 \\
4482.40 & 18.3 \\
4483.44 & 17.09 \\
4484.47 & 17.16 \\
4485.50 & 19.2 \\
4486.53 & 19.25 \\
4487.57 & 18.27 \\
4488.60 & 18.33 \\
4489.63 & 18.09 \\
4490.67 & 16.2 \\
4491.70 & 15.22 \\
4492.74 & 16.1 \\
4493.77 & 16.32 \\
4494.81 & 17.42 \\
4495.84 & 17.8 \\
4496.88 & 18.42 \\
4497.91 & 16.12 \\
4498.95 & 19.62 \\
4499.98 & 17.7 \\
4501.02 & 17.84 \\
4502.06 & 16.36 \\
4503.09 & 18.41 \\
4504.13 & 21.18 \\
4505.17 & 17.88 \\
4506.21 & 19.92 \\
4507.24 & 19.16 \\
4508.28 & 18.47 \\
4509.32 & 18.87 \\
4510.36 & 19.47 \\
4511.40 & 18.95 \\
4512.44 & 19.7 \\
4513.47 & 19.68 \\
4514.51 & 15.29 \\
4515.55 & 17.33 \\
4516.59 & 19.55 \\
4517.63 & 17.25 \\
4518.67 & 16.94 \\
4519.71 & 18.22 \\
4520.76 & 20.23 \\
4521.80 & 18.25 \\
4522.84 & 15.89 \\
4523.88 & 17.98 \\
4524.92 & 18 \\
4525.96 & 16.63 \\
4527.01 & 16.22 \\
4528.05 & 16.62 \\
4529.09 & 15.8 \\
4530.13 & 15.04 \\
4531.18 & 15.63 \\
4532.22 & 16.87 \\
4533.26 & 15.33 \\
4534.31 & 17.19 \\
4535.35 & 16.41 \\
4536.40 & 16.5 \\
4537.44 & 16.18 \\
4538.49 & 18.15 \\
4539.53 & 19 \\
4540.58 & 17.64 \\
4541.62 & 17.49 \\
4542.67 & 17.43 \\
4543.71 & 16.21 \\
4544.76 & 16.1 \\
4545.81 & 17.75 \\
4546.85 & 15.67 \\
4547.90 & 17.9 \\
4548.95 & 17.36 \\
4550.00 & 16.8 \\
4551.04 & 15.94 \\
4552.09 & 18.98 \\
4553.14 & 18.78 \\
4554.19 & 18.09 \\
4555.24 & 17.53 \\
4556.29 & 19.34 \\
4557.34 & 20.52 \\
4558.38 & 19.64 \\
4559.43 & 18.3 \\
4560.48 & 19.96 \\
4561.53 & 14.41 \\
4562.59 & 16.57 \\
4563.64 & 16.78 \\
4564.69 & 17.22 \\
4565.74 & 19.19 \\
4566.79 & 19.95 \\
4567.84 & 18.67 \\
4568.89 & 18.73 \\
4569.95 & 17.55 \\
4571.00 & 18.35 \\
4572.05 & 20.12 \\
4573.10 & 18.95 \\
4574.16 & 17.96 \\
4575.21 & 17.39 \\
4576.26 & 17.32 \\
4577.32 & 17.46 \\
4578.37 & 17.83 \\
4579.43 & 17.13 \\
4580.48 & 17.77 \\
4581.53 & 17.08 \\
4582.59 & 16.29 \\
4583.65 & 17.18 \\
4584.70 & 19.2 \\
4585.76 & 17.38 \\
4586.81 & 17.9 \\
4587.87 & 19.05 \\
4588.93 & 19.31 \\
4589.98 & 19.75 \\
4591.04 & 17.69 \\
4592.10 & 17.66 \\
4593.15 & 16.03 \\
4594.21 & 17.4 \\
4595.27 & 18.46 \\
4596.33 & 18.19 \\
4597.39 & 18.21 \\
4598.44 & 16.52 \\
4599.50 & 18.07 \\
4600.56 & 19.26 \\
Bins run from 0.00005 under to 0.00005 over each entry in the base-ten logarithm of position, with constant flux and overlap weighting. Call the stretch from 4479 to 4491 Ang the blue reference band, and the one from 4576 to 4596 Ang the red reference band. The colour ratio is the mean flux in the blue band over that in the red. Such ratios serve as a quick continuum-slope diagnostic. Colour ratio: 1.01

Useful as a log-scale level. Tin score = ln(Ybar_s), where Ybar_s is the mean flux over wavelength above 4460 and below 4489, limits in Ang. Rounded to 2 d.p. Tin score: 2.84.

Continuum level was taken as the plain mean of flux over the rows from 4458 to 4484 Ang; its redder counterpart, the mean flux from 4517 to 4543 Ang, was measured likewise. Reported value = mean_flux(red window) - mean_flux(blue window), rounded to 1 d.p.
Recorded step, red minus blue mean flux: 0.4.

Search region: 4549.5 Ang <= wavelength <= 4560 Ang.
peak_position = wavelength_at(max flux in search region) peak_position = 4557.34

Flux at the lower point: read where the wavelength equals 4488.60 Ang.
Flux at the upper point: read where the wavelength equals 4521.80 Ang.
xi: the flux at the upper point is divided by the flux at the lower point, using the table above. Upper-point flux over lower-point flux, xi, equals 1.00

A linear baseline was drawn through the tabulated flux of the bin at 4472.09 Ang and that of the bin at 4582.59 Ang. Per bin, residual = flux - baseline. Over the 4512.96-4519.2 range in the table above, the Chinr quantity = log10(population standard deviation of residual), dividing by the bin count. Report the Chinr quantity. 0.18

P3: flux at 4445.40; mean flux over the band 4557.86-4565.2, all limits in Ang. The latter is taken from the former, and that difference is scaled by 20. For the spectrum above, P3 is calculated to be -24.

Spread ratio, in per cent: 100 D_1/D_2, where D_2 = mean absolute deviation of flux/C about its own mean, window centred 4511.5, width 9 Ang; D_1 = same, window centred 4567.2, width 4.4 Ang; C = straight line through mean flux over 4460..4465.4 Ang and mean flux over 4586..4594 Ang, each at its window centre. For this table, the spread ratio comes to 42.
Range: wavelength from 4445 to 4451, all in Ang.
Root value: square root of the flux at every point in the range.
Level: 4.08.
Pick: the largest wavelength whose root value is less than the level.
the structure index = 4450.52 Ang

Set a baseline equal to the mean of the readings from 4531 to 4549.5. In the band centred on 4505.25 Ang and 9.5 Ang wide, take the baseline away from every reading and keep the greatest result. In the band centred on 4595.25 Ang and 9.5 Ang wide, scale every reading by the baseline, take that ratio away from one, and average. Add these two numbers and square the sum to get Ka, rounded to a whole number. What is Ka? 18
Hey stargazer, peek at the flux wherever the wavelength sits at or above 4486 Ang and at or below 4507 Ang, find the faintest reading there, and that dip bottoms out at 15.22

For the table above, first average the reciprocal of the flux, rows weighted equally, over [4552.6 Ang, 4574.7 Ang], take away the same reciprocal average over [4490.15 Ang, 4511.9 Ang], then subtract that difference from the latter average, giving 0.057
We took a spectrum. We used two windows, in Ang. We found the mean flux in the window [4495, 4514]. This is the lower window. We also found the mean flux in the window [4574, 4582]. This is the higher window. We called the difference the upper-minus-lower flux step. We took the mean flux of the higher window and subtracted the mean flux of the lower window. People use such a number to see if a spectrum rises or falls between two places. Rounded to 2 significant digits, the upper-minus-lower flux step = -1.1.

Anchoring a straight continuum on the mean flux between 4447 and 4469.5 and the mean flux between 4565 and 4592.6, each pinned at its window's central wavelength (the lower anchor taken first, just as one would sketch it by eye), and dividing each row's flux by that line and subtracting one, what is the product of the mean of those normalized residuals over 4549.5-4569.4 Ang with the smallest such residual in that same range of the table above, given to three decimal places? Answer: -0.004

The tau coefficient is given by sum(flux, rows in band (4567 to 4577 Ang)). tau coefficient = 165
